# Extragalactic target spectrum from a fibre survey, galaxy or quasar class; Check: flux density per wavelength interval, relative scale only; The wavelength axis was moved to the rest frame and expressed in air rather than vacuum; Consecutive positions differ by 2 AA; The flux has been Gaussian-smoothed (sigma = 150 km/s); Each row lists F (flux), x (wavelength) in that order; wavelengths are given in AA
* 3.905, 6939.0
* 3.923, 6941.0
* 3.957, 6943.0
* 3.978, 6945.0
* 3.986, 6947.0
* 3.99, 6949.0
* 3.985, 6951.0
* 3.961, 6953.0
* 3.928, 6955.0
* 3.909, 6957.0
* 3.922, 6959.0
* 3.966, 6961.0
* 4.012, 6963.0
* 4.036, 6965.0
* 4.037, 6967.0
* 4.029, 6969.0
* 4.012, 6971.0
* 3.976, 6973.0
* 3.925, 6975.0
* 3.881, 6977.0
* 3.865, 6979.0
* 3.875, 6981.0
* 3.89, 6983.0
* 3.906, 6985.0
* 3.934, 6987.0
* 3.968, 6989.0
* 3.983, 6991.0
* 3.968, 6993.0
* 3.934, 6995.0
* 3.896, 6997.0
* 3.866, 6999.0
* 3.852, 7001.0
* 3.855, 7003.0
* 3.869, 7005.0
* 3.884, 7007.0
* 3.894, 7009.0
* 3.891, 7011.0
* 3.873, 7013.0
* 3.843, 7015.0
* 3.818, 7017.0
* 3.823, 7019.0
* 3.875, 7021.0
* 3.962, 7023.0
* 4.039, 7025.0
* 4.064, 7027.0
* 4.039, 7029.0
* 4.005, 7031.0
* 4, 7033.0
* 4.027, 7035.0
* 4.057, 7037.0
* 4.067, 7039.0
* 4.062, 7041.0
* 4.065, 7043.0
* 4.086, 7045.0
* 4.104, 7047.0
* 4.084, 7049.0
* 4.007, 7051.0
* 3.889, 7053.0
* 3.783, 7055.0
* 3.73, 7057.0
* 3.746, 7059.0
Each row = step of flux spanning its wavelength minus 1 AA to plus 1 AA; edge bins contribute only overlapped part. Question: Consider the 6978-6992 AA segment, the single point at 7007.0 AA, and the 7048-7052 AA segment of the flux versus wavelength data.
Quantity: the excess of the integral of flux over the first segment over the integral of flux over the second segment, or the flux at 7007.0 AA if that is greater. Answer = 38.7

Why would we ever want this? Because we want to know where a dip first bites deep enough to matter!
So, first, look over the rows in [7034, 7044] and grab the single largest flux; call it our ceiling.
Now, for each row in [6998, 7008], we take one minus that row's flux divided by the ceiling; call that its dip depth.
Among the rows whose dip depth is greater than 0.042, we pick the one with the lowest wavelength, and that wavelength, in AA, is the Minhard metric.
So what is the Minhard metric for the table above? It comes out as 6999.0 AA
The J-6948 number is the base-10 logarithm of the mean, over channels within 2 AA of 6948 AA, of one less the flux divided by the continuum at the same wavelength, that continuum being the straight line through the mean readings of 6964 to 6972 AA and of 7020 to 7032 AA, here -1.90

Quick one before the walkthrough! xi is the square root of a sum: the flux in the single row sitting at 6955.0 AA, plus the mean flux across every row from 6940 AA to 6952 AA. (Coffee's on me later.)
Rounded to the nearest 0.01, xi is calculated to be 2.81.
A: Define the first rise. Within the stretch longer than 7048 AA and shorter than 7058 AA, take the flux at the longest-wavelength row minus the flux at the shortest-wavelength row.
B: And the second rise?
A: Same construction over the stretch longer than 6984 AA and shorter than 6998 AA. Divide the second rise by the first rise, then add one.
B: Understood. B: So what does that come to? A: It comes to 1.0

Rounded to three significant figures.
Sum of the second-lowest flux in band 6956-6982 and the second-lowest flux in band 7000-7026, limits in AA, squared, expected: 59.3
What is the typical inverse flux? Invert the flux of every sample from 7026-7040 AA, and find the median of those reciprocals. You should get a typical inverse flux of 0.248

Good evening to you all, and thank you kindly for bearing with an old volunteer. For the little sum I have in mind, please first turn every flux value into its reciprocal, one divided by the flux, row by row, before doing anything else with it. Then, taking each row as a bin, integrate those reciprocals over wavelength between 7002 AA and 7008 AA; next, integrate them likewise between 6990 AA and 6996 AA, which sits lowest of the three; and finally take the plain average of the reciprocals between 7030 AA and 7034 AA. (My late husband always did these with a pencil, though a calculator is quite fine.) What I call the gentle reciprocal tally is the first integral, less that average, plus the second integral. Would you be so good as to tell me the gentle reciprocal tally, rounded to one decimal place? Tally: 2.8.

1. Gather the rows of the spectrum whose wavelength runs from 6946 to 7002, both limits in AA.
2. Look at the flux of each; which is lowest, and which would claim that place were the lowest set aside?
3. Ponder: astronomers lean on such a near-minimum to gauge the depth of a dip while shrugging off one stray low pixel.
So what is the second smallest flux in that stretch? 3.865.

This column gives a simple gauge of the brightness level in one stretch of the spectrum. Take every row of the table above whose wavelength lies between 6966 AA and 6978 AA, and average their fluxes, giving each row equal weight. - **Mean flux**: 3.98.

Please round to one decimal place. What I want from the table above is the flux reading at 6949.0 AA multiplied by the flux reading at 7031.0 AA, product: 16.0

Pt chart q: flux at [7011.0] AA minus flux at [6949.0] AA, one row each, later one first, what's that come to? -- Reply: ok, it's -0.10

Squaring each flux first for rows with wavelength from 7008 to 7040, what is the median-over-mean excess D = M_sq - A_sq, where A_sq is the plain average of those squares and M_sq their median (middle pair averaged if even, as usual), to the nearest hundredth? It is 0.20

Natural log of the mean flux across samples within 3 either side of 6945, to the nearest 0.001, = 1.380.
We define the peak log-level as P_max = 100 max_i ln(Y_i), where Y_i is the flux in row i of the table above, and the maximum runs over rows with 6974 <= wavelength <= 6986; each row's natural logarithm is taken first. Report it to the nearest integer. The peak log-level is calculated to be 137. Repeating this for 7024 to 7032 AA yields 140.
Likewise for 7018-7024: 138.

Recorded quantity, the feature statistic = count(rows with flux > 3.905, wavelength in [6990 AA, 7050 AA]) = 17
